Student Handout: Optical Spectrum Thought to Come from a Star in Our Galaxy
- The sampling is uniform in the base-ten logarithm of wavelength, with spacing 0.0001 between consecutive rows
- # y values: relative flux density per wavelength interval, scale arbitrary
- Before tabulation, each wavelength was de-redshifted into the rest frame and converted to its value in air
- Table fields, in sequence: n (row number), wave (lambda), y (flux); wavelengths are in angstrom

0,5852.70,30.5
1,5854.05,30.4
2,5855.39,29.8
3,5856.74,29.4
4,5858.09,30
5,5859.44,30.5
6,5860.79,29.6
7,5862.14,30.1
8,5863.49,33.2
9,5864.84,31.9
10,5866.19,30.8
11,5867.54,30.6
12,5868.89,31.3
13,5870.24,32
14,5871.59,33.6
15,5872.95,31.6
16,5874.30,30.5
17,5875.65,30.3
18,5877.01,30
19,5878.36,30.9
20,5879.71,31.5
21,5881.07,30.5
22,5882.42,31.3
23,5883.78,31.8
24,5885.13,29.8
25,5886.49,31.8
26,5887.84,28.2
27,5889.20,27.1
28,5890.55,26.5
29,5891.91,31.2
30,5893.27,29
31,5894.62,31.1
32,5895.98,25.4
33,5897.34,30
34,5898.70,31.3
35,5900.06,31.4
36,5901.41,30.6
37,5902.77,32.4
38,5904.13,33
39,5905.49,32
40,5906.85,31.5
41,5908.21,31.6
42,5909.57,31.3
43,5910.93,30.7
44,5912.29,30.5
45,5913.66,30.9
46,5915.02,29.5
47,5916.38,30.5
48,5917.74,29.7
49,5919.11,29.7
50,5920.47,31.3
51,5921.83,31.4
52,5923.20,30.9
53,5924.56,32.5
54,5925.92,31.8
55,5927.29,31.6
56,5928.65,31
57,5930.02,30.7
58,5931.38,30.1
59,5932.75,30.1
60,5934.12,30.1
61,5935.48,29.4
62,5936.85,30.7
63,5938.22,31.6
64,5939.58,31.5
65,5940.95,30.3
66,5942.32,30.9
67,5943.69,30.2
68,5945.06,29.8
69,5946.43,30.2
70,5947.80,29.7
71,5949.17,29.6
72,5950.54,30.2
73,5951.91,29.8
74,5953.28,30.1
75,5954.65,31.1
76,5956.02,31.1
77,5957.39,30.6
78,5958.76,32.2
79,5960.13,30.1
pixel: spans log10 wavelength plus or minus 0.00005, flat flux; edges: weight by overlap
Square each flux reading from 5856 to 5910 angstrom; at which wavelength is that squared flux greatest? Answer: 5871.59 angstrom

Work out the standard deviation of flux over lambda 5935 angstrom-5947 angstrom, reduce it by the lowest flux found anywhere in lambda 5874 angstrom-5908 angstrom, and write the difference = -24.7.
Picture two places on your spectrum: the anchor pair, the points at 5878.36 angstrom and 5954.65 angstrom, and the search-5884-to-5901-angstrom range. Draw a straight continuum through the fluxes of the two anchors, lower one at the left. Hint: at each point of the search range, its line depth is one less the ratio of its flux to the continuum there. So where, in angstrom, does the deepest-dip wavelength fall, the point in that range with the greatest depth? 5895.98 angstrom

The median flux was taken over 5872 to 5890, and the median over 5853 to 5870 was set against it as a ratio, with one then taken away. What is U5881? -0.0016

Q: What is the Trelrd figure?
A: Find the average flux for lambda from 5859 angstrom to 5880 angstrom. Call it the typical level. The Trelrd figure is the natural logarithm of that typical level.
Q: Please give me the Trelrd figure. 3.439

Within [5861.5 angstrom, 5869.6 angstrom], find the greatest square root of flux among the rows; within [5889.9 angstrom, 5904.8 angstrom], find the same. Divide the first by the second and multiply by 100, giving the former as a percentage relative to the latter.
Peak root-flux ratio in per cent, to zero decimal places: 100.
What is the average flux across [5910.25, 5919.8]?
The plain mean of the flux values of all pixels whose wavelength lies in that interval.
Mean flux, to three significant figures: 30.2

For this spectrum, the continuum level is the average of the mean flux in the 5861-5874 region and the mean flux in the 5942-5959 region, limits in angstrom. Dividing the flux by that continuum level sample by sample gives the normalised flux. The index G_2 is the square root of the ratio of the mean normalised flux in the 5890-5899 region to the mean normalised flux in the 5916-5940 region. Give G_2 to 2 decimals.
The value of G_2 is 0.97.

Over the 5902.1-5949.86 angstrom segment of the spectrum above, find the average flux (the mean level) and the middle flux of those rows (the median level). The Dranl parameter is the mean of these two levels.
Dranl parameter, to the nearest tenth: 30.8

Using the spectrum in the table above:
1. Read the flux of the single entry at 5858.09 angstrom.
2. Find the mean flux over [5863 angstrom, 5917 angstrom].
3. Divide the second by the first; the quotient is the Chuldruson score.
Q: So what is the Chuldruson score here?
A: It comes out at 1.02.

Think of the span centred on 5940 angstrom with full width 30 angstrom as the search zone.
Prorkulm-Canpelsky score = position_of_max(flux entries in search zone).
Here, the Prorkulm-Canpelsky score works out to 5925.92 angstrom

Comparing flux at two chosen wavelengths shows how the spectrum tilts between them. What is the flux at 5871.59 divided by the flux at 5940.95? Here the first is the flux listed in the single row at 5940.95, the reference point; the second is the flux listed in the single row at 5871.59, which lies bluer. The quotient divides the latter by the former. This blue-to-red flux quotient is 1.11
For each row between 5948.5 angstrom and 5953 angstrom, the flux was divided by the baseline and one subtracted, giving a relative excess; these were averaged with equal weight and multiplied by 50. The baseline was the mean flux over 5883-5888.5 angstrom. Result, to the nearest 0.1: -0.9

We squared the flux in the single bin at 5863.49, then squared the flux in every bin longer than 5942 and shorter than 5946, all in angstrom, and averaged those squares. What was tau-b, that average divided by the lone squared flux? 0.83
